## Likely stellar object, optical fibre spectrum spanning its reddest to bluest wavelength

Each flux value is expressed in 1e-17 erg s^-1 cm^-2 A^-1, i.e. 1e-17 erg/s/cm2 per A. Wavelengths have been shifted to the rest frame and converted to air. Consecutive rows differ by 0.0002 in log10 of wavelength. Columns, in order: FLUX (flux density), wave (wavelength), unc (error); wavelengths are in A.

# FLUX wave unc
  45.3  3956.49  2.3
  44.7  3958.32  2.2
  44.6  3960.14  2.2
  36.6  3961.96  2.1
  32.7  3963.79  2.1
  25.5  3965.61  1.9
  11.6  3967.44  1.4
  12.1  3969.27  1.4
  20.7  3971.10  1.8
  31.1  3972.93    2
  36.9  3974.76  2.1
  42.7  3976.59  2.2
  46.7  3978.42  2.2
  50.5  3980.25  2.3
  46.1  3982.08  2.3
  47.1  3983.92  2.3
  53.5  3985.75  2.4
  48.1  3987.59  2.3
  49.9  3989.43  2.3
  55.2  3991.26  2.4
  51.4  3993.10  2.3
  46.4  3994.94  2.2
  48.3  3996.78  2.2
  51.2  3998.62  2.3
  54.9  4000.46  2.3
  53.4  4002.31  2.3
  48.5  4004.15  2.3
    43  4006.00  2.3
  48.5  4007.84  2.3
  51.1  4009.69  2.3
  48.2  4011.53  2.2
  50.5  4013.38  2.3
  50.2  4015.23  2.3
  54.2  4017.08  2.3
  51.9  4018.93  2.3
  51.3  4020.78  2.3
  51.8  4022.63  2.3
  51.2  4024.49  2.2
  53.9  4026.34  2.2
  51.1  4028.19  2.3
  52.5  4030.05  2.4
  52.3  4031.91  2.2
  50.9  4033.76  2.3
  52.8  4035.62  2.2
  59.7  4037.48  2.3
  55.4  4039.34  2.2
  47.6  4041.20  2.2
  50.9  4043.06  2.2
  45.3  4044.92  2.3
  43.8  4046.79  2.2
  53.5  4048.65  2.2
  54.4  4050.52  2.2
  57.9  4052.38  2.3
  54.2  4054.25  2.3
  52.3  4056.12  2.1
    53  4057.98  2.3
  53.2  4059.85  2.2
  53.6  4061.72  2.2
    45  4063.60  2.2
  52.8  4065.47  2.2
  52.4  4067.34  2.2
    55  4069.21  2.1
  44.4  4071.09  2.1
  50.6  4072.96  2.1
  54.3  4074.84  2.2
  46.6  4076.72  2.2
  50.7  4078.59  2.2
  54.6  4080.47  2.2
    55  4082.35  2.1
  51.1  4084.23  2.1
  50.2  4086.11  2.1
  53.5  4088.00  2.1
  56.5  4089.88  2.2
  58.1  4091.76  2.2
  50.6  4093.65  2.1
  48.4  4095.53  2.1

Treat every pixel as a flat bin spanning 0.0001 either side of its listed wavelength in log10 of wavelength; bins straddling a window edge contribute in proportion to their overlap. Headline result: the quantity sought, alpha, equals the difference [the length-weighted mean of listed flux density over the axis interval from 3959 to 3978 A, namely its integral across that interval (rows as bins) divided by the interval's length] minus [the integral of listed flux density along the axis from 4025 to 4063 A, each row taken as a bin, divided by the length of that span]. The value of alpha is -22.2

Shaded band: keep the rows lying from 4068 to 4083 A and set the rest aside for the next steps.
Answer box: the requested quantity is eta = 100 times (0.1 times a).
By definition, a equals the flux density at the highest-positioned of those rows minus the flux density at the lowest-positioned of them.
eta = 0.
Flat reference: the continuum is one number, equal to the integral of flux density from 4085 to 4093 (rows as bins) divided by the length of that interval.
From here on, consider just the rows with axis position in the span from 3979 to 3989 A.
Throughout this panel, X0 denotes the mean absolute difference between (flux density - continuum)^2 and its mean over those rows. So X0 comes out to 22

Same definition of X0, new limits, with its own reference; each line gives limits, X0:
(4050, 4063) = 3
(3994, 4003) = 22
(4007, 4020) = 11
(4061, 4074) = 36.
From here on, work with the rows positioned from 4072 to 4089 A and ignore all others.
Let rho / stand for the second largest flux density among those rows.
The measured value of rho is 54.6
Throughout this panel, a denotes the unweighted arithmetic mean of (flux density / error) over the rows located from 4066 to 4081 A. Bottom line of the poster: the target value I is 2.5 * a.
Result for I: 59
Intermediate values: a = 23.6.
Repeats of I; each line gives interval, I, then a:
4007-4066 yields 57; 23.0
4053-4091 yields 60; 24.0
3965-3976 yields 31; 12.5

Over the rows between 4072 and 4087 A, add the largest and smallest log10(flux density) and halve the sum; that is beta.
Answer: 1.70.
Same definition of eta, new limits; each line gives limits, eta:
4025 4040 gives 15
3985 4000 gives -23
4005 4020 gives 89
